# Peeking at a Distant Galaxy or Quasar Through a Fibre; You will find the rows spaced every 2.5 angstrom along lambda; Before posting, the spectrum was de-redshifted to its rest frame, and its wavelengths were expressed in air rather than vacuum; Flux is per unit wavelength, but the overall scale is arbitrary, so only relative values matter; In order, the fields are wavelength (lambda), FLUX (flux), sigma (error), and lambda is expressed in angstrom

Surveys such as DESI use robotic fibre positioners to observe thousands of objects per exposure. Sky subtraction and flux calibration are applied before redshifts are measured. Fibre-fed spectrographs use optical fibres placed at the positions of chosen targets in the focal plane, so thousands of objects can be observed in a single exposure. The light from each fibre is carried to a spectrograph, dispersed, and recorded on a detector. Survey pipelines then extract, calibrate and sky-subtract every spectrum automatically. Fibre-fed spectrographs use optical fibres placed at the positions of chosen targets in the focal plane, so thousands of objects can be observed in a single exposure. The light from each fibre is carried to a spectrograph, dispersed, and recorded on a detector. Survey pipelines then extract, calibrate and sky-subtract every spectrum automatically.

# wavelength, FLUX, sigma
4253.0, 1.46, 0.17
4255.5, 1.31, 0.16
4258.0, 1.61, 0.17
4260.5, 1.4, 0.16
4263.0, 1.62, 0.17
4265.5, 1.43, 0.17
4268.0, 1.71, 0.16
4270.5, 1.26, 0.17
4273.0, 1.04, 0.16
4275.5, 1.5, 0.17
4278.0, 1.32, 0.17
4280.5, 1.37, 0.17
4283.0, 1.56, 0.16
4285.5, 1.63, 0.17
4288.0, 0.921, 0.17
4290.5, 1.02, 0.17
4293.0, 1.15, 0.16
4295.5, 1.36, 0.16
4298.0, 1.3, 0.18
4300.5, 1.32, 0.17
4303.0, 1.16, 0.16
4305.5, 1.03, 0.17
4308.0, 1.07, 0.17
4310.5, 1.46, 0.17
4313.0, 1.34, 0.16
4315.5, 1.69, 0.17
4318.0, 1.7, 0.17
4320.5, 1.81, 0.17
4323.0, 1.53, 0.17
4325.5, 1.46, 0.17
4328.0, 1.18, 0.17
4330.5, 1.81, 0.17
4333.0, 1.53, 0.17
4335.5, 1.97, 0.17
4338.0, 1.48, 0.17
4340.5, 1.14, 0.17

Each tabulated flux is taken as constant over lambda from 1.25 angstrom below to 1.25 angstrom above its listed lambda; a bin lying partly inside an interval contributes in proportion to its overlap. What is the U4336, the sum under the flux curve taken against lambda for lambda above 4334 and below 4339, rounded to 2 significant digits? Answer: 8.6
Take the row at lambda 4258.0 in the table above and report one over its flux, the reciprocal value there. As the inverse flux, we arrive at 0.62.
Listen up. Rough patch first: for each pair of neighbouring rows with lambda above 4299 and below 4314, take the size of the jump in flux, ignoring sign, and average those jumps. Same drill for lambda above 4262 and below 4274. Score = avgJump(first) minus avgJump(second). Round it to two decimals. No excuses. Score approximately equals -0.12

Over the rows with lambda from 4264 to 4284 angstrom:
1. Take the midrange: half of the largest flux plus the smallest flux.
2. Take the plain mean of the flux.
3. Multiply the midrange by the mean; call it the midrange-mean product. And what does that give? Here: 1.92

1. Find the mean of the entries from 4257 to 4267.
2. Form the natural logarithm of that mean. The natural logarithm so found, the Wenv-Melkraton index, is 0.42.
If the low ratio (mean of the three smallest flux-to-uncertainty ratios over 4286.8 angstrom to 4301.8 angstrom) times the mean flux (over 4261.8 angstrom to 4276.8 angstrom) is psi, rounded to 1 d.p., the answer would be 8.8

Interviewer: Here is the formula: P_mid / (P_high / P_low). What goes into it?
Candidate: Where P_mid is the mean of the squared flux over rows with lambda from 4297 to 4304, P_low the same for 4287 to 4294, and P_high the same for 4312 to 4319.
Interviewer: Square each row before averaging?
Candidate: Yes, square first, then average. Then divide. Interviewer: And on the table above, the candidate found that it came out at 0.68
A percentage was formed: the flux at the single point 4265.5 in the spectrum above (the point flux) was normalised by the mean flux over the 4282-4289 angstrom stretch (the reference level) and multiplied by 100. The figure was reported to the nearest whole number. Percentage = 104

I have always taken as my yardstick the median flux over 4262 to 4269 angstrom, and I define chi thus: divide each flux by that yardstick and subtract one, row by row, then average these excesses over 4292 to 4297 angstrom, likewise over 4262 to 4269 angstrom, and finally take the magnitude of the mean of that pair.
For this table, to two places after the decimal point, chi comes 0.12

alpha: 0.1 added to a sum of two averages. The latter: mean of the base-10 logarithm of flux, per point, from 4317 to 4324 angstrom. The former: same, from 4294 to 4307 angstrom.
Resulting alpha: 0.413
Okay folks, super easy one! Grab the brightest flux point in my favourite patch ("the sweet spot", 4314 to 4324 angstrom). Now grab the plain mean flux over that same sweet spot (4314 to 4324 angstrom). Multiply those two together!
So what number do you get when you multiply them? 3.0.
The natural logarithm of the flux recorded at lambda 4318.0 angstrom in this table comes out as 0.531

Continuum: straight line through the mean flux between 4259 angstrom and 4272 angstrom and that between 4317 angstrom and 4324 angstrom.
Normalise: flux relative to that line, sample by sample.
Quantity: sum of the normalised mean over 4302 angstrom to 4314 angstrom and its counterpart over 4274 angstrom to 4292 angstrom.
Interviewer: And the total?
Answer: 1.60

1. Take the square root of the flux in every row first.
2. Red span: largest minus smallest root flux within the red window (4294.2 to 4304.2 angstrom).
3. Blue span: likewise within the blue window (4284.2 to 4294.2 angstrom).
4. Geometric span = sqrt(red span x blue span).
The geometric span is 0.17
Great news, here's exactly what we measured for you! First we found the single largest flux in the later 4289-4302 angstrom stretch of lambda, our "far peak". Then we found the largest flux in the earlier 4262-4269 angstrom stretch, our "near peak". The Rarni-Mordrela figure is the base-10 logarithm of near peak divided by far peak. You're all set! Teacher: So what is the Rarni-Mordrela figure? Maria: 0.10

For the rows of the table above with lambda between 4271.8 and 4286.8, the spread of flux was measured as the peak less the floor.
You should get 0.59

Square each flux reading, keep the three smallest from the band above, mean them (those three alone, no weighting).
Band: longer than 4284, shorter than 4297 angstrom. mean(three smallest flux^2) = 1.07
